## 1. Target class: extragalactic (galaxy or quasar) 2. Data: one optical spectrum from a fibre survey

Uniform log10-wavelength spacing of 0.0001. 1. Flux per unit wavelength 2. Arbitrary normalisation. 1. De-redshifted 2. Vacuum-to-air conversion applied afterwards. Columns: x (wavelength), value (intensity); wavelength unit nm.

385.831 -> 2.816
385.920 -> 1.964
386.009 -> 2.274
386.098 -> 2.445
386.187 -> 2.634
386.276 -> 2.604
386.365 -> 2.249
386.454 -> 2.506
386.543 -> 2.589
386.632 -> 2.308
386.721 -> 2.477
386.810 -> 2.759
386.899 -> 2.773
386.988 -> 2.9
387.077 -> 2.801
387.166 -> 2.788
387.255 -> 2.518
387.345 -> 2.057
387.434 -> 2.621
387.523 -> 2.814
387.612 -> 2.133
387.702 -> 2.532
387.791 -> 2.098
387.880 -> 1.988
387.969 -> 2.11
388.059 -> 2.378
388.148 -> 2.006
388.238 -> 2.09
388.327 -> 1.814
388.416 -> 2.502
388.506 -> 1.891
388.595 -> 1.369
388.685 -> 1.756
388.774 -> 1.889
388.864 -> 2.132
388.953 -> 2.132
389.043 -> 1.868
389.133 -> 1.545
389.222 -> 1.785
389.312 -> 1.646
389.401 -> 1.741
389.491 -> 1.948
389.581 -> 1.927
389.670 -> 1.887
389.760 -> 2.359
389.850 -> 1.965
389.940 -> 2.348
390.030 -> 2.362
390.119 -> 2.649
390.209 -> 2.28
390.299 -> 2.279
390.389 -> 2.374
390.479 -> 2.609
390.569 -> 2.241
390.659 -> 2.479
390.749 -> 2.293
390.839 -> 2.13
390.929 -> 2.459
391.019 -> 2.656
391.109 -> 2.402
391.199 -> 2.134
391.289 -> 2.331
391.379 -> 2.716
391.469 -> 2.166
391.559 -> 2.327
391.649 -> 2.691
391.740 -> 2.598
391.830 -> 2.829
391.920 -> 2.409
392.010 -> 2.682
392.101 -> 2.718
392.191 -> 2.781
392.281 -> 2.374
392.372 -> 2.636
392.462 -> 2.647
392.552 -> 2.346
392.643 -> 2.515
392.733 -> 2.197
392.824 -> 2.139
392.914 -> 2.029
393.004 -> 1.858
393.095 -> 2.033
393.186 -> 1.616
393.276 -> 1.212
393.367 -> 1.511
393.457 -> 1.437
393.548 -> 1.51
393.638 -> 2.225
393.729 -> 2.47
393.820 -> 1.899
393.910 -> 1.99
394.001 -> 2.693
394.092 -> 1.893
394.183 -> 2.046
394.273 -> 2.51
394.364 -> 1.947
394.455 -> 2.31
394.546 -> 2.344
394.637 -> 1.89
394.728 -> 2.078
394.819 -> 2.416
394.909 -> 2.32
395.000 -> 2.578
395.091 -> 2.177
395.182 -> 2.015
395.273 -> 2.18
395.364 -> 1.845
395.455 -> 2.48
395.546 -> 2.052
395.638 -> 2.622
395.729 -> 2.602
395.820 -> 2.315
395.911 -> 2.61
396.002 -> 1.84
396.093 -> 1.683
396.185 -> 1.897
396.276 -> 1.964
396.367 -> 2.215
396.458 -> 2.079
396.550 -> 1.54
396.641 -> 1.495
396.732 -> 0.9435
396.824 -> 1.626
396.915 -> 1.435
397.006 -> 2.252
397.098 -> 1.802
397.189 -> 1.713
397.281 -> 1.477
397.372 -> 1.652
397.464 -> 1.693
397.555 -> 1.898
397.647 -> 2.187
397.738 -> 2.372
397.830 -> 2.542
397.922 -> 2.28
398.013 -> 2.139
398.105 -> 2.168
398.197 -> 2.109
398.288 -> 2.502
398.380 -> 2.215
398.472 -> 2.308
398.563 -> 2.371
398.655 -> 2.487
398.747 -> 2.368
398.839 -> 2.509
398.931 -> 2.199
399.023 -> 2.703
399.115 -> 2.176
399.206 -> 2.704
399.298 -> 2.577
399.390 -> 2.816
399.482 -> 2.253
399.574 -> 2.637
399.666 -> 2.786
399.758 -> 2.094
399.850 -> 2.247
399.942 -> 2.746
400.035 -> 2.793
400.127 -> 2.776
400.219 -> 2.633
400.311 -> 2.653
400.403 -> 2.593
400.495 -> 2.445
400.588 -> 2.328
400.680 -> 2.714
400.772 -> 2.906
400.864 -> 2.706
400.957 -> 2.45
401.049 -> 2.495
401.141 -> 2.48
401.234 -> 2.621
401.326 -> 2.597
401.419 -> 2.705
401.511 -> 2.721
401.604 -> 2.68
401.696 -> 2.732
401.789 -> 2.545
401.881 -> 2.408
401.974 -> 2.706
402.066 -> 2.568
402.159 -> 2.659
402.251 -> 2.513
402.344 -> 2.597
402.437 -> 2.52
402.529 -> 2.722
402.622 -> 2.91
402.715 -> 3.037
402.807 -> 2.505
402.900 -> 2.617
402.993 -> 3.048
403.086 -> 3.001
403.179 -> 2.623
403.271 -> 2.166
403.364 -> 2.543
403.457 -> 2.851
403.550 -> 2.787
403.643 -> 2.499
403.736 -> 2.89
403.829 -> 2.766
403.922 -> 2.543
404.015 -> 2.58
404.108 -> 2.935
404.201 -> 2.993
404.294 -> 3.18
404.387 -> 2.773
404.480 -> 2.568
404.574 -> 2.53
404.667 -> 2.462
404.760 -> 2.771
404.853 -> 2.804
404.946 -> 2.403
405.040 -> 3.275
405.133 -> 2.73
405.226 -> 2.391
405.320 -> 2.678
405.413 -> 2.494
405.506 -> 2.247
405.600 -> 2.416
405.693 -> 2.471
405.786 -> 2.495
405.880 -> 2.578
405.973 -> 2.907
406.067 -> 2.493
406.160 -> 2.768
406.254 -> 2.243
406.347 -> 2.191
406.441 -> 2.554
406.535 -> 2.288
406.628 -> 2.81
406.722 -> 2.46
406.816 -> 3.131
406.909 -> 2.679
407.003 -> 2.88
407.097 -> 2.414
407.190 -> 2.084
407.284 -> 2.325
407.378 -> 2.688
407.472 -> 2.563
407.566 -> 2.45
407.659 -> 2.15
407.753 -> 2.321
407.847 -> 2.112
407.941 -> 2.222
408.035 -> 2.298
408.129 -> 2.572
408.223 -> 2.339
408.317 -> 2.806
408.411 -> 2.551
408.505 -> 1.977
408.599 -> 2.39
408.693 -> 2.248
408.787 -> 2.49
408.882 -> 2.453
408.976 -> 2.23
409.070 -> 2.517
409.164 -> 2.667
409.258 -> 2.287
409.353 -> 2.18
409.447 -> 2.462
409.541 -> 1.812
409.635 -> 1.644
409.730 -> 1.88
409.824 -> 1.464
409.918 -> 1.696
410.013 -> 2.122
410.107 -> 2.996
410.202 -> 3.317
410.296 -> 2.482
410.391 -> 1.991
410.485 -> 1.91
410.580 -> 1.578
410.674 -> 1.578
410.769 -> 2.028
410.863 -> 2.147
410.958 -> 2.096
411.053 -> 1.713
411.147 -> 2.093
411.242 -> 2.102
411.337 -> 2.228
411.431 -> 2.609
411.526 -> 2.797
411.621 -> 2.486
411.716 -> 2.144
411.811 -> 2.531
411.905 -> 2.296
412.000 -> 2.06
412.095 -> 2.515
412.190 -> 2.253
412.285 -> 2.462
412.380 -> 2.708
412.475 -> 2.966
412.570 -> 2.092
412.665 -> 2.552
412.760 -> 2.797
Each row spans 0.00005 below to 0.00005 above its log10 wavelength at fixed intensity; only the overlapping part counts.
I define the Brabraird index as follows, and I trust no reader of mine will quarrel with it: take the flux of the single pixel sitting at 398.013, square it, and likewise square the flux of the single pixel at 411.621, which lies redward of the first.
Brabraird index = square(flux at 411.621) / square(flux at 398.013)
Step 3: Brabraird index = 1.4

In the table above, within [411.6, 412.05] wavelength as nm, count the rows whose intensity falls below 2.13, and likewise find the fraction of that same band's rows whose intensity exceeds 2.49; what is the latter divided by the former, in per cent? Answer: 20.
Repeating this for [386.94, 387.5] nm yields 83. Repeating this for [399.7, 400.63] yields 60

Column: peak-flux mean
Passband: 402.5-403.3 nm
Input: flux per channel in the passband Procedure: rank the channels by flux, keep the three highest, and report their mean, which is 3.0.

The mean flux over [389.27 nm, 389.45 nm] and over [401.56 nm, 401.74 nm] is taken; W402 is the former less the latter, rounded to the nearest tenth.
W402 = -1.0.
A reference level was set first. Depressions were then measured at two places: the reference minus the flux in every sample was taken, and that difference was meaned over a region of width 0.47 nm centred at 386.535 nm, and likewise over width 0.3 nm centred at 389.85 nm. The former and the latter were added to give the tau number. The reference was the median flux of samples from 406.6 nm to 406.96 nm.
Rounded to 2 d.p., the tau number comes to 0.84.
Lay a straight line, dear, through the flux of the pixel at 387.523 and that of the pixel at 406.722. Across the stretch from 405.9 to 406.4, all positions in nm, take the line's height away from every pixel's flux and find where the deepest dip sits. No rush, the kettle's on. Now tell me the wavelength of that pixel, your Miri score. 406.347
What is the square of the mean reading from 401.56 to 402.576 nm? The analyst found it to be 6.8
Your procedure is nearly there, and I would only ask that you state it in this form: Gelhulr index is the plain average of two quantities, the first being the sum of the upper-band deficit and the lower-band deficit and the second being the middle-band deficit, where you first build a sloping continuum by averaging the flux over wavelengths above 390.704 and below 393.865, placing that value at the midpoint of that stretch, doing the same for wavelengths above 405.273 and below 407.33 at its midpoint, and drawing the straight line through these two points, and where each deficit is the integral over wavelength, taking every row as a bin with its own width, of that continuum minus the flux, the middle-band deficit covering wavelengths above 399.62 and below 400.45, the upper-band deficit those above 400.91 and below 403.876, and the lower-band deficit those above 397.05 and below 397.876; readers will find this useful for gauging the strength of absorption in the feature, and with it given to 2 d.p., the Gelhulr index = -0.20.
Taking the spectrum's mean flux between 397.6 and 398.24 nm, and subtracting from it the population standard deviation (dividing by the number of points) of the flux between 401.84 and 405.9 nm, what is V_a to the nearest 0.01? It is 2.02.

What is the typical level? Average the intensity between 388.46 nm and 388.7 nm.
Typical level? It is 1.7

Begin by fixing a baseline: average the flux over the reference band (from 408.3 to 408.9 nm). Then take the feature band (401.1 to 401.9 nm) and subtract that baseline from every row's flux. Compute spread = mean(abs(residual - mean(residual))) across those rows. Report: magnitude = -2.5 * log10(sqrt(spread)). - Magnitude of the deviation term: 1.30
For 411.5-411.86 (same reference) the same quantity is 0.95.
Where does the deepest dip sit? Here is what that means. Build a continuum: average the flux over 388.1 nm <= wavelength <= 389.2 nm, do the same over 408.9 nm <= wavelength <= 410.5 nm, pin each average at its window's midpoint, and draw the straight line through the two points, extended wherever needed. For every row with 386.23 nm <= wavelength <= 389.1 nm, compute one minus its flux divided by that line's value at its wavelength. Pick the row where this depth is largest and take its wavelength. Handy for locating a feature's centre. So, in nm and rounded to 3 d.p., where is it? 388.595 nm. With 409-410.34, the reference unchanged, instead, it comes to 409.824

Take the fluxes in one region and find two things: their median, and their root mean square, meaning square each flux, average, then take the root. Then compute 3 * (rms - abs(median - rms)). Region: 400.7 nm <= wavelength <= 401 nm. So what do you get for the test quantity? 8.0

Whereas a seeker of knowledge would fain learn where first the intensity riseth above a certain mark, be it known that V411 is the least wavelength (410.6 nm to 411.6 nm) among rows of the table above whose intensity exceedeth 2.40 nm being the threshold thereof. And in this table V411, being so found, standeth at 411.431 nm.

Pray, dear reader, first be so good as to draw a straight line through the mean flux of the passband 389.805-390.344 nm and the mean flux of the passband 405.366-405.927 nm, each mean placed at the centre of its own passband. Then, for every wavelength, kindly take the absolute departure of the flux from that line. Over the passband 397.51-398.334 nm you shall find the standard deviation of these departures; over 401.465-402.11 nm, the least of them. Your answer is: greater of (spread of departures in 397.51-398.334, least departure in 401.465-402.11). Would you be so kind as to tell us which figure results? 0.13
